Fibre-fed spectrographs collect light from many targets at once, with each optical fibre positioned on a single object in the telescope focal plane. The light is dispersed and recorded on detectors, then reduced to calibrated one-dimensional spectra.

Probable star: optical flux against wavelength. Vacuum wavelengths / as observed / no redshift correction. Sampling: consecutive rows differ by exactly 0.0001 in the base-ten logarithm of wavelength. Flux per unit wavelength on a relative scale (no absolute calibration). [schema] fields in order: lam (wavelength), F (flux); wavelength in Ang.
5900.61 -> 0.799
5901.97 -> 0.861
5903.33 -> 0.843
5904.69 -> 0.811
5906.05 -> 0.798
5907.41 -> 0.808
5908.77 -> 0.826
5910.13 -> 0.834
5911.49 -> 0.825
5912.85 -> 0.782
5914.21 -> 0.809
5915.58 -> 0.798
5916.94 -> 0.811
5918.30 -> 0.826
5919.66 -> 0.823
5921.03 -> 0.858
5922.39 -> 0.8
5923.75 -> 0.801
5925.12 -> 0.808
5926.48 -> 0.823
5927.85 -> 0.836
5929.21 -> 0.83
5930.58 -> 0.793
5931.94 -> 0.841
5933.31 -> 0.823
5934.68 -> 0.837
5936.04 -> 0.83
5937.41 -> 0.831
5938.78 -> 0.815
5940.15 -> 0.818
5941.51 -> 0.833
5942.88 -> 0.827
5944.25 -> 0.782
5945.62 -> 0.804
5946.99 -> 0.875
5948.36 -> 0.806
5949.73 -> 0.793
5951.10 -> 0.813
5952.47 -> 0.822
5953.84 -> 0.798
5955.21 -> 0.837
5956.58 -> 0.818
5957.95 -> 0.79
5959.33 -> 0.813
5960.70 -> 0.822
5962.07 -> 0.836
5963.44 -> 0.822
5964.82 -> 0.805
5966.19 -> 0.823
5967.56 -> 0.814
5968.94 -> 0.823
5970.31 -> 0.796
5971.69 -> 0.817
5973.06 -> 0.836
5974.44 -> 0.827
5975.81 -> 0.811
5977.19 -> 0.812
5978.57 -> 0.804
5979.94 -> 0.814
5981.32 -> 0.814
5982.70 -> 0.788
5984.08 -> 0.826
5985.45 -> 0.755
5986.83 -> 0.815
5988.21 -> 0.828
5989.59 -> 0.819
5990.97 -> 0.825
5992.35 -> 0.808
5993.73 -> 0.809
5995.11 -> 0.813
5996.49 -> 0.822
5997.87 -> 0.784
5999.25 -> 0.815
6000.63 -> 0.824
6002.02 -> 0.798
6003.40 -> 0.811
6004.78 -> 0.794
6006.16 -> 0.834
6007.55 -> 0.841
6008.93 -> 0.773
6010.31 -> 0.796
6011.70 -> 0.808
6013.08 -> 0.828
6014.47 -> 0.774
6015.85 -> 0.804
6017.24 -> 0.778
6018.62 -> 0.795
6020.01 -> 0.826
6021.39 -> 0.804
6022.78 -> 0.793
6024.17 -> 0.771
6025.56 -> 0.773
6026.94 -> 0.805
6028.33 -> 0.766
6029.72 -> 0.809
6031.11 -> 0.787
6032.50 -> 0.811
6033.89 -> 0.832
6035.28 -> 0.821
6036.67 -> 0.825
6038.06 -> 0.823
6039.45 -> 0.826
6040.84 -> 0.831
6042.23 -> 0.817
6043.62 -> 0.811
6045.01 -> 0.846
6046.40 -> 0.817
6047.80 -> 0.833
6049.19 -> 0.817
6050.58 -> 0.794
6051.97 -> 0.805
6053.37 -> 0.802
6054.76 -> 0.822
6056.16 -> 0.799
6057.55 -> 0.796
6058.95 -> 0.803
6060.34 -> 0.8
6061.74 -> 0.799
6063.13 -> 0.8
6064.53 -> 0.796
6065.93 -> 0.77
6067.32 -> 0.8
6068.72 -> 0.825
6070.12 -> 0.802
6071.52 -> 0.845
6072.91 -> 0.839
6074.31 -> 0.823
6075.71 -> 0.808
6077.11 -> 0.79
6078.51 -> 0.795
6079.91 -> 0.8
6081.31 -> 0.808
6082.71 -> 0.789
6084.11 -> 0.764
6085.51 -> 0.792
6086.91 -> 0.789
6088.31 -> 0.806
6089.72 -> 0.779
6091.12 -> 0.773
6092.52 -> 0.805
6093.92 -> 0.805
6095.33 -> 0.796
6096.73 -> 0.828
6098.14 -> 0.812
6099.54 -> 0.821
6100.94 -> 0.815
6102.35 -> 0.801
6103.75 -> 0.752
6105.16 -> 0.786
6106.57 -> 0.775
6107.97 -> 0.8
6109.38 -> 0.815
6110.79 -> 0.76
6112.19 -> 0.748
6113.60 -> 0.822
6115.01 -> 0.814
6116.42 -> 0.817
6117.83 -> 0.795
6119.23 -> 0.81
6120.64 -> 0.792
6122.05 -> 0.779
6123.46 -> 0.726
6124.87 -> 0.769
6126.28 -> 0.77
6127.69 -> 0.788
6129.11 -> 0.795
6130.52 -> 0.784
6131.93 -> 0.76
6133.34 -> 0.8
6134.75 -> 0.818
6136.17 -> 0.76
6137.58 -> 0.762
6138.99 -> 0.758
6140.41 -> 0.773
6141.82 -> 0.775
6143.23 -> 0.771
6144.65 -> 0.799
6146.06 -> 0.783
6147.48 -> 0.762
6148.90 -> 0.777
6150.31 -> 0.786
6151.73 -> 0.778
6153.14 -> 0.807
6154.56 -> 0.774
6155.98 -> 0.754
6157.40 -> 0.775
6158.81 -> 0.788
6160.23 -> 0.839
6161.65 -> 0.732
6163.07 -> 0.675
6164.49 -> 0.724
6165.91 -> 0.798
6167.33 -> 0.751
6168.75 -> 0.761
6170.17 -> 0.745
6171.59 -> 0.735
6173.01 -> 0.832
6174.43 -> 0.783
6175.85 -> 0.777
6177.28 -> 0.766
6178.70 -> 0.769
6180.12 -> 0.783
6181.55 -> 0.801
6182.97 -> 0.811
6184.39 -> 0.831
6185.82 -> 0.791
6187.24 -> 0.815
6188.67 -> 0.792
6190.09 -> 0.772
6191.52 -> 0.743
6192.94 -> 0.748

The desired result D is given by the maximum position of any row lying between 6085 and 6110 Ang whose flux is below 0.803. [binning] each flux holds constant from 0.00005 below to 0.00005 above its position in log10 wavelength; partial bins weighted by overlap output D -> 6107.97 Ang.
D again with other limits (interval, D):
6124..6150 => 6148.90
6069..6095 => 6091.12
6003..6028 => 6025.56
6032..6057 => 6056.16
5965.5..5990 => 5985.45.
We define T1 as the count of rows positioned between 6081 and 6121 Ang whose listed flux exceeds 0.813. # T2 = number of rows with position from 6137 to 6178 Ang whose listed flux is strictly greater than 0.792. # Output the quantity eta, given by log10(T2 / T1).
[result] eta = -0.15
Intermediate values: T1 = 7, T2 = 5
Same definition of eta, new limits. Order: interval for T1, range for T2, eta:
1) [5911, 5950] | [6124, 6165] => -0.45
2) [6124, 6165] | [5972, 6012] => 1.10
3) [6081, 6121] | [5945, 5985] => 0.59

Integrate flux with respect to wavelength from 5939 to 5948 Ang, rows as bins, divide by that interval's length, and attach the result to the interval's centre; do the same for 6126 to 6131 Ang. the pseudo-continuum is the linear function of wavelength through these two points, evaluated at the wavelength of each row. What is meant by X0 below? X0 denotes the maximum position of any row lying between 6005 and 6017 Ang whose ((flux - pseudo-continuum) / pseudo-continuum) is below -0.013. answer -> 6014.47 Ang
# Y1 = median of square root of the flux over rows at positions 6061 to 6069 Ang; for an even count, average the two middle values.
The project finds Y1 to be 0.894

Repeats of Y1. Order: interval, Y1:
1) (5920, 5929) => 0.903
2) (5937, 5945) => 0.907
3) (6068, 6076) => 0.908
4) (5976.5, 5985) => 0.902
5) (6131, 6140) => 0.872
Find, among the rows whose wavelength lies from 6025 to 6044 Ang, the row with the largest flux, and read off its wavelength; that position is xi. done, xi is 6033.89 Ang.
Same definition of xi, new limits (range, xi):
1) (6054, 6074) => 6071.52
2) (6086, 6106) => 6096.73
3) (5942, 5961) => 5946.99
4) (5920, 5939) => 5921.03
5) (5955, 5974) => 5955.21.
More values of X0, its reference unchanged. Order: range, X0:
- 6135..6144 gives 6143.23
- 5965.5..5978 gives 5970.31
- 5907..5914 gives 5912.85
